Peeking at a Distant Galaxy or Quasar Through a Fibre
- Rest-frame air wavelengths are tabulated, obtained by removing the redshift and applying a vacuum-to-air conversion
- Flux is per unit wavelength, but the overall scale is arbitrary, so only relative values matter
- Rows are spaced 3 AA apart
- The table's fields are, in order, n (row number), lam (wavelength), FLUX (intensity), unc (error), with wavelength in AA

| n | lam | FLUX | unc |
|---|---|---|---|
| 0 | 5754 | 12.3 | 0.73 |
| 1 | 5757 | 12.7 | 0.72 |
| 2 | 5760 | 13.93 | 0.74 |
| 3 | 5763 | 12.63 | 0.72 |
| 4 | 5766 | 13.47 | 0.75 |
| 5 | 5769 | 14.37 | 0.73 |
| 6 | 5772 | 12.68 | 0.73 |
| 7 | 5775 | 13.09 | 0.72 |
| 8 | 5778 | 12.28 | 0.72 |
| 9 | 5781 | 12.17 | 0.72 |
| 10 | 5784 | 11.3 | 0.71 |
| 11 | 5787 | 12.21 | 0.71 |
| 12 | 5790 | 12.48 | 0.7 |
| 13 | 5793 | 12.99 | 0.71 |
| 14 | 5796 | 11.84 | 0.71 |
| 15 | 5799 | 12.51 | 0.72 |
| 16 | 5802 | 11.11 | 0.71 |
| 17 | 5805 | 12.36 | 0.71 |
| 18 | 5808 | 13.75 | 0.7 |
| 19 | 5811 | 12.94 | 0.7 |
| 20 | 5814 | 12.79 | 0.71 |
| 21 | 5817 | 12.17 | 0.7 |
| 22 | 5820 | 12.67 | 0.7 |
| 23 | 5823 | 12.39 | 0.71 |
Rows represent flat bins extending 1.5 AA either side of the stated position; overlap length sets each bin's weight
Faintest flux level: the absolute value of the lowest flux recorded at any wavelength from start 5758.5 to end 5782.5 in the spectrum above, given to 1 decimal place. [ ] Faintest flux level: 12.2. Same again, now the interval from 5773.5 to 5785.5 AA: 11.3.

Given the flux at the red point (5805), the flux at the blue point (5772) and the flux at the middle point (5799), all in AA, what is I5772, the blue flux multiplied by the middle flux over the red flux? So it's 12.8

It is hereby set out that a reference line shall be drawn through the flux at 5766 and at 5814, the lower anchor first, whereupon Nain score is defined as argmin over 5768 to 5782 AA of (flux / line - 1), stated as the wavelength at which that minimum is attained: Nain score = 5781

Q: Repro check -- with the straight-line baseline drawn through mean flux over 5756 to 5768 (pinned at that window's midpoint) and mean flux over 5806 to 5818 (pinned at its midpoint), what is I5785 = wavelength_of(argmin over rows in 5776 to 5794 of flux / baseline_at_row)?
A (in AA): 5784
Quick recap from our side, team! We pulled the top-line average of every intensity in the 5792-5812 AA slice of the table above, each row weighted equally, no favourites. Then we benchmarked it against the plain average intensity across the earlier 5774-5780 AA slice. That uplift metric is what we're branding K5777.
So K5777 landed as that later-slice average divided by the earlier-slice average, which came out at 0.99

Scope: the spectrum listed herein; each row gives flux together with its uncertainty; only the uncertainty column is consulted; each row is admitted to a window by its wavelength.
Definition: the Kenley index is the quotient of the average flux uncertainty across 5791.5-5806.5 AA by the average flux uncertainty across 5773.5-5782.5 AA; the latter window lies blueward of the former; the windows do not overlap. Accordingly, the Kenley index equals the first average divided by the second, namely 0.989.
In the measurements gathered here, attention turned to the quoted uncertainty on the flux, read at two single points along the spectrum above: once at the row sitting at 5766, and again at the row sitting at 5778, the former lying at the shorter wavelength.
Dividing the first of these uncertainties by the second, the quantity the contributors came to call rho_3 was 1.04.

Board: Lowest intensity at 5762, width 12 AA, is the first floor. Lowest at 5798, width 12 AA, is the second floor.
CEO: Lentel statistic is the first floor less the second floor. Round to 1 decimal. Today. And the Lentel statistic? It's 1.5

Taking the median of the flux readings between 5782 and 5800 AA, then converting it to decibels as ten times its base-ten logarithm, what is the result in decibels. 10.9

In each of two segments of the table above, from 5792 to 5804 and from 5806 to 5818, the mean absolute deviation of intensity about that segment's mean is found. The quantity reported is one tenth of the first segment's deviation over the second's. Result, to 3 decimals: 0.147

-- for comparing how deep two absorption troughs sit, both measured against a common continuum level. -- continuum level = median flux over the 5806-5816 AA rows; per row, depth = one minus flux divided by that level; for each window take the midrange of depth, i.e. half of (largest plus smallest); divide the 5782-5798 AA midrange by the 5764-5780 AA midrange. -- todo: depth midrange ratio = -2.1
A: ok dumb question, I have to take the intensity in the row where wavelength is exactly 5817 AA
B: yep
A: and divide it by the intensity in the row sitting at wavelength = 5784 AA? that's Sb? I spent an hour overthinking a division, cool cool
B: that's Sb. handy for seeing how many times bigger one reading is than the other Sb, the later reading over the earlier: 1.08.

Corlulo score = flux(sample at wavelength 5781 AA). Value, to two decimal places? 12.17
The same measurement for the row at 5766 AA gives 13.47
